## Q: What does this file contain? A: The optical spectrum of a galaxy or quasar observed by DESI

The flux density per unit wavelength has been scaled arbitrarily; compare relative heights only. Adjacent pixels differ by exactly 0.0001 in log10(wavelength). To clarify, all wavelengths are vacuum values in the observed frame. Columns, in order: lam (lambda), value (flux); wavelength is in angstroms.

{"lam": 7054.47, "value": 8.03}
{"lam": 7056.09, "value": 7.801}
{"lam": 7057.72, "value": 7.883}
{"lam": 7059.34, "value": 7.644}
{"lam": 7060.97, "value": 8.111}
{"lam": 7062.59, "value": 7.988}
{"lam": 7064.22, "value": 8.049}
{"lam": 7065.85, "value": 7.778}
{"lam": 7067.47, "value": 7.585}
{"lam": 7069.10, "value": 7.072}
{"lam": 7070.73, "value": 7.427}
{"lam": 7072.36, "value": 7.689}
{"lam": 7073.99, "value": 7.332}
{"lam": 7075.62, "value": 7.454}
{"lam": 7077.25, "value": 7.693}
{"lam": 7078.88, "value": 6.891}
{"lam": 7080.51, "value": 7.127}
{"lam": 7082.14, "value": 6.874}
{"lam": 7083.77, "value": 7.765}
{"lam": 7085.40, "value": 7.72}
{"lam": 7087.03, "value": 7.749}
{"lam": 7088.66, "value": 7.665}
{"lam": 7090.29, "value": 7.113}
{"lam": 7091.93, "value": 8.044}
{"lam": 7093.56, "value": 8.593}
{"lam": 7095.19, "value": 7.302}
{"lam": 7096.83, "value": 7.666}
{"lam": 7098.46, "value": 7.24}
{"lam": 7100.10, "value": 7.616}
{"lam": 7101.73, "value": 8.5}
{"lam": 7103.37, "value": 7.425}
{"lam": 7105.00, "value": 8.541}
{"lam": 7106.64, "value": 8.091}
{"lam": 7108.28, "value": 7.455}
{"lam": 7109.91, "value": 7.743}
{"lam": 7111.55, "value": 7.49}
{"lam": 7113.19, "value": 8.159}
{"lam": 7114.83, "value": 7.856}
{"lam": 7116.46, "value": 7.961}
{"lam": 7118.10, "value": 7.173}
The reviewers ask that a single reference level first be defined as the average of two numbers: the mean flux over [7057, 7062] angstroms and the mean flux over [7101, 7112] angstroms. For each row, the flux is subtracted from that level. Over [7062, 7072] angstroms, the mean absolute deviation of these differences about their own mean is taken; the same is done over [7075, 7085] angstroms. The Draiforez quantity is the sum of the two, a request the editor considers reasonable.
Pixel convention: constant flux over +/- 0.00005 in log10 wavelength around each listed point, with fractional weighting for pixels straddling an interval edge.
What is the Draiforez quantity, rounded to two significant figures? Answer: 0.63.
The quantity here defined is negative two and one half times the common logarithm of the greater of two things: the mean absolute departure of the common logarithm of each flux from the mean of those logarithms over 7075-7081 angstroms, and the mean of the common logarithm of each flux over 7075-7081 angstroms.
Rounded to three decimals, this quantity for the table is 0.161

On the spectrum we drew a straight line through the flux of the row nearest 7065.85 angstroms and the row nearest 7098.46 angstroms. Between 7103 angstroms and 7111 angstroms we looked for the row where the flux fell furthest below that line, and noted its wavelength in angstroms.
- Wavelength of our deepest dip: 7103.37 angstroms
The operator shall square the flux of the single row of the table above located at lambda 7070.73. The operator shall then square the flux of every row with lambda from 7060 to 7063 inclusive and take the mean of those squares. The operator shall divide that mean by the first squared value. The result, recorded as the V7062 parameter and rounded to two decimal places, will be 1.17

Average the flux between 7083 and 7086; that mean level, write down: 7.7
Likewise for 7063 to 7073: 7.6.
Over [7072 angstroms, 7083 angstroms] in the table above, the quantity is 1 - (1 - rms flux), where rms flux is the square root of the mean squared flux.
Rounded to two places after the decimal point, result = 7.30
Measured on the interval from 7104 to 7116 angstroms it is 7.91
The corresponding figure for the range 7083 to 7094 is 7.82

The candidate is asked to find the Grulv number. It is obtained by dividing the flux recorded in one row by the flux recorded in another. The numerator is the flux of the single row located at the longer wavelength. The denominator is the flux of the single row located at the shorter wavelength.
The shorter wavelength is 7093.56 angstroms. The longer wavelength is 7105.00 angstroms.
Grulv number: 0.99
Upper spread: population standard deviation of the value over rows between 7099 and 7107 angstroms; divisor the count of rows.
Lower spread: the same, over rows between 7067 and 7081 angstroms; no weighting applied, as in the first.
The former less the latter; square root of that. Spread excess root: 0.43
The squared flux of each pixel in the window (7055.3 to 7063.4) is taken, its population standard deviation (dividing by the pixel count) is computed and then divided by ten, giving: 0.25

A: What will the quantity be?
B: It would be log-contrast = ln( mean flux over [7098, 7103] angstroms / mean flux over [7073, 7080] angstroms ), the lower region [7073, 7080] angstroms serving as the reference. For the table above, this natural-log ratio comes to 0.059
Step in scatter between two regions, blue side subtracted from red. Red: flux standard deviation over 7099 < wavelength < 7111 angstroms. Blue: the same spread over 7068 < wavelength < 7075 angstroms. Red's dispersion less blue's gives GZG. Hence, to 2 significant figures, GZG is 0.22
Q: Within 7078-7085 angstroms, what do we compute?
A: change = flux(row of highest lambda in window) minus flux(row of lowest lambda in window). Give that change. 0.9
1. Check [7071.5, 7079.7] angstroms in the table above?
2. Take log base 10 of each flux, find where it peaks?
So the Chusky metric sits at 7077.25 angstroms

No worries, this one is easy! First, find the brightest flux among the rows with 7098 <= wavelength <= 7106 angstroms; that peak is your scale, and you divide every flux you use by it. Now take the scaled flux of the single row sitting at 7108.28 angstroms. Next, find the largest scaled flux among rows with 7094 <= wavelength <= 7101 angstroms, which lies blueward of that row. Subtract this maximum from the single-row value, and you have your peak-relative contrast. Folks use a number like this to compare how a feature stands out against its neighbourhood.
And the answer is -0.025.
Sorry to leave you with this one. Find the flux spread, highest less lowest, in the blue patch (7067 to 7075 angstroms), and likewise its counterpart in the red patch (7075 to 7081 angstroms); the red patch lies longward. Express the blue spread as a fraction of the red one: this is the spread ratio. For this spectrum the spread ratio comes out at 0.77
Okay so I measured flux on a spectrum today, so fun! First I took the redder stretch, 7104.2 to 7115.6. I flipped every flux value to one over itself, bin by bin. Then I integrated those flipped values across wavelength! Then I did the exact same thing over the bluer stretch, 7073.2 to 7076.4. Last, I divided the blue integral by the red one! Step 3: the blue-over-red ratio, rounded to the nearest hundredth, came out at 0.30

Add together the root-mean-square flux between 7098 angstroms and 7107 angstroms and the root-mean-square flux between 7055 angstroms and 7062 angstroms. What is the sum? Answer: 15.8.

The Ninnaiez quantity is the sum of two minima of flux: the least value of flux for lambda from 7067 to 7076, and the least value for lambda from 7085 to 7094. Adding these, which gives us 14.2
